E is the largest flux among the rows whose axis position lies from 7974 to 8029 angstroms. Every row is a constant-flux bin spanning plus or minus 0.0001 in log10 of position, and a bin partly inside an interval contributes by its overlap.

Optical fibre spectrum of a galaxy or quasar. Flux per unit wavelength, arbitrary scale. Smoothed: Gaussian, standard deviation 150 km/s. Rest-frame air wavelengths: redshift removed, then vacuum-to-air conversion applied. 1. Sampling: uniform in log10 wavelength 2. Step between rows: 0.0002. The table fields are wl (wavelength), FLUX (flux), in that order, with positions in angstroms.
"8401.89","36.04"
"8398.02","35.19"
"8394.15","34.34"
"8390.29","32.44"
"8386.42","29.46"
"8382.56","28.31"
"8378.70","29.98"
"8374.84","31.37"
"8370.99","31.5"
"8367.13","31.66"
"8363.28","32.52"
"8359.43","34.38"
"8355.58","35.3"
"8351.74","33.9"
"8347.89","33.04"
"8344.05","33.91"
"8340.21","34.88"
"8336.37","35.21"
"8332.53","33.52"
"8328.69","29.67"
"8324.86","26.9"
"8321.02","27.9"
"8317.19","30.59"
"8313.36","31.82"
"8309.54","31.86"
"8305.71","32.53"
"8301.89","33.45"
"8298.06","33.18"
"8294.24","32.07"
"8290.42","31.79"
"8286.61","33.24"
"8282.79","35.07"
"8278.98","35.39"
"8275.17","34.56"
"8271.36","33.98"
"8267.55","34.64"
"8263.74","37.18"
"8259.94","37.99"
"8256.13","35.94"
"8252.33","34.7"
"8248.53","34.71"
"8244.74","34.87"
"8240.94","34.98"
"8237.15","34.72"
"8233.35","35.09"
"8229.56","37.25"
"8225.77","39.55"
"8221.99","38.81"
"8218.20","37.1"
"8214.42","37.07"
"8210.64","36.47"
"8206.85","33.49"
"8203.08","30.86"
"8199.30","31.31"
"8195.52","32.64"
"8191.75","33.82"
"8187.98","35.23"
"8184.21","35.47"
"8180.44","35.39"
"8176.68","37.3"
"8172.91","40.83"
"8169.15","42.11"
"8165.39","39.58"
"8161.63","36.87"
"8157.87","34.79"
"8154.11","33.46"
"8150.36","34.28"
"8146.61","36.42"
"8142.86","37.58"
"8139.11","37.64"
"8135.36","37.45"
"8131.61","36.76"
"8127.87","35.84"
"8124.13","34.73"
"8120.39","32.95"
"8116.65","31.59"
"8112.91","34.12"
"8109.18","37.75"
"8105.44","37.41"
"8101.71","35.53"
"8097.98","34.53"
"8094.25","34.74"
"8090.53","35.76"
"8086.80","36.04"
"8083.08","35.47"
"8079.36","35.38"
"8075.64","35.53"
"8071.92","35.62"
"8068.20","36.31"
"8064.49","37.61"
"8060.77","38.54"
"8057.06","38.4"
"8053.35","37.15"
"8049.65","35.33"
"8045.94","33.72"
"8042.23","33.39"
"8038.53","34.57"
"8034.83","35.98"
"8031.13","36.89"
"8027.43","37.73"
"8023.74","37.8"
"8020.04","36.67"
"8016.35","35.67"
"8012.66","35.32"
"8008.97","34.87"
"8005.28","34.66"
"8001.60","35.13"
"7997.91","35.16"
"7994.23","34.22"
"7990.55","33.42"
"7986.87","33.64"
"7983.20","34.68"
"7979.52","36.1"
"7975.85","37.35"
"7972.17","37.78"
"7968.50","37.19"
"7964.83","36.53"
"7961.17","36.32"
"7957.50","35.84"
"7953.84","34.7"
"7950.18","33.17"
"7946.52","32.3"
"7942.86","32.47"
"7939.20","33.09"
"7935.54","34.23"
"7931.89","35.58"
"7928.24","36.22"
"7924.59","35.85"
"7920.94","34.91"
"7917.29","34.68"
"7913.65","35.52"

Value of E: 37.8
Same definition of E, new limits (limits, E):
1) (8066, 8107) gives 37.41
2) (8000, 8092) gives 38.54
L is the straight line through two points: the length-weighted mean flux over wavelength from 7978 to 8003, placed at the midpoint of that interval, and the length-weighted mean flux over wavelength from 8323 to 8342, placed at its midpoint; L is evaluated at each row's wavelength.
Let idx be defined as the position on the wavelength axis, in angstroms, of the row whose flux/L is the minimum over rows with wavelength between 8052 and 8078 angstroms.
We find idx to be 8075.64 angstroms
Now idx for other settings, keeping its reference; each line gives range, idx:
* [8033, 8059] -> 8042.23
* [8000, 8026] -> 8005.28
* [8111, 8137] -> 8116.65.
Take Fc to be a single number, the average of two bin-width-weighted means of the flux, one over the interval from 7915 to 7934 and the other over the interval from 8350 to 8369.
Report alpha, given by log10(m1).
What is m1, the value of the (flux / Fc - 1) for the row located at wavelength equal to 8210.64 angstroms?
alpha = -1.24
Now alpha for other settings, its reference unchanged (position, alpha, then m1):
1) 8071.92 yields -1.49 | 0.032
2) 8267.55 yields -2.41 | 0.004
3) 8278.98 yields -1.59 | 0.026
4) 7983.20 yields -2.30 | 0.005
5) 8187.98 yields -1.68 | 0.021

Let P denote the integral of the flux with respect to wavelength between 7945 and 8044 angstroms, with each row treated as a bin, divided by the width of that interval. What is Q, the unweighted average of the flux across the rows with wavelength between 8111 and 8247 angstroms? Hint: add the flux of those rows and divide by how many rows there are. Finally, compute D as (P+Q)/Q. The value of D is 1.99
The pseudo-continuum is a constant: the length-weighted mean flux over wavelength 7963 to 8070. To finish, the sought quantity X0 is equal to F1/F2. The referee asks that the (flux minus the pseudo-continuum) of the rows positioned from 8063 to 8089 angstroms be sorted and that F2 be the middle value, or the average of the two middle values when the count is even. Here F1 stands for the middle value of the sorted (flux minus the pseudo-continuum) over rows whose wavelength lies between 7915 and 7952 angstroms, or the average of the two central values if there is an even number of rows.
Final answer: 4.8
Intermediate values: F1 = -1.5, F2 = -0.3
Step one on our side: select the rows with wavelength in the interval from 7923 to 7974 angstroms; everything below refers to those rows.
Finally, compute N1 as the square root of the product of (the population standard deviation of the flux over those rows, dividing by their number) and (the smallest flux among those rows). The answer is 7.4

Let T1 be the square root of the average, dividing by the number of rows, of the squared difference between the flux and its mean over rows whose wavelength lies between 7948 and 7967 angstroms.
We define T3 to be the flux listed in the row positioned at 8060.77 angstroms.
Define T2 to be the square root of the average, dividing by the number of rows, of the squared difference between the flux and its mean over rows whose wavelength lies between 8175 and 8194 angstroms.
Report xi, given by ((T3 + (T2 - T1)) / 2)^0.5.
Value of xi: 4.38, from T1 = 1.24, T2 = 1.1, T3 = 38.54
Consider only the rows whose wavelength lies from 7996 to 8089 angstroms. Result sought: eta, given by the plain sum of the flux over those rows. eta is 899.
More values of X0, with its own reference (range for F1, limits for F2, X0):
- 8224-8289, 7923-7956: 0.6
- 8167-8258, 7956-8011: 0.8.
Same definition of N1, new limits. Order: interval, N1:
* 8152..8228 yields 9.6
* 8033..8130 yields 7.2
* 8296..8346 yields 8.1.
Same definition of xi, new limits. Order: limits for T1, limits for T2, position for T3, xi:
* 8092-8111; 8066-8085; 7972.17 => 4.29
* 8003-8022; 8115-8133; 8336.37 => 4.27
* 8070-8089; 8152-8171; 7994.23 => 4.31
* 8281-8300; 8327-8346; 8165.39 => 4.49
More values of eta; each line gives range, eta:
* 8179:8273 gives 883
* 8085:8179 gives 906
